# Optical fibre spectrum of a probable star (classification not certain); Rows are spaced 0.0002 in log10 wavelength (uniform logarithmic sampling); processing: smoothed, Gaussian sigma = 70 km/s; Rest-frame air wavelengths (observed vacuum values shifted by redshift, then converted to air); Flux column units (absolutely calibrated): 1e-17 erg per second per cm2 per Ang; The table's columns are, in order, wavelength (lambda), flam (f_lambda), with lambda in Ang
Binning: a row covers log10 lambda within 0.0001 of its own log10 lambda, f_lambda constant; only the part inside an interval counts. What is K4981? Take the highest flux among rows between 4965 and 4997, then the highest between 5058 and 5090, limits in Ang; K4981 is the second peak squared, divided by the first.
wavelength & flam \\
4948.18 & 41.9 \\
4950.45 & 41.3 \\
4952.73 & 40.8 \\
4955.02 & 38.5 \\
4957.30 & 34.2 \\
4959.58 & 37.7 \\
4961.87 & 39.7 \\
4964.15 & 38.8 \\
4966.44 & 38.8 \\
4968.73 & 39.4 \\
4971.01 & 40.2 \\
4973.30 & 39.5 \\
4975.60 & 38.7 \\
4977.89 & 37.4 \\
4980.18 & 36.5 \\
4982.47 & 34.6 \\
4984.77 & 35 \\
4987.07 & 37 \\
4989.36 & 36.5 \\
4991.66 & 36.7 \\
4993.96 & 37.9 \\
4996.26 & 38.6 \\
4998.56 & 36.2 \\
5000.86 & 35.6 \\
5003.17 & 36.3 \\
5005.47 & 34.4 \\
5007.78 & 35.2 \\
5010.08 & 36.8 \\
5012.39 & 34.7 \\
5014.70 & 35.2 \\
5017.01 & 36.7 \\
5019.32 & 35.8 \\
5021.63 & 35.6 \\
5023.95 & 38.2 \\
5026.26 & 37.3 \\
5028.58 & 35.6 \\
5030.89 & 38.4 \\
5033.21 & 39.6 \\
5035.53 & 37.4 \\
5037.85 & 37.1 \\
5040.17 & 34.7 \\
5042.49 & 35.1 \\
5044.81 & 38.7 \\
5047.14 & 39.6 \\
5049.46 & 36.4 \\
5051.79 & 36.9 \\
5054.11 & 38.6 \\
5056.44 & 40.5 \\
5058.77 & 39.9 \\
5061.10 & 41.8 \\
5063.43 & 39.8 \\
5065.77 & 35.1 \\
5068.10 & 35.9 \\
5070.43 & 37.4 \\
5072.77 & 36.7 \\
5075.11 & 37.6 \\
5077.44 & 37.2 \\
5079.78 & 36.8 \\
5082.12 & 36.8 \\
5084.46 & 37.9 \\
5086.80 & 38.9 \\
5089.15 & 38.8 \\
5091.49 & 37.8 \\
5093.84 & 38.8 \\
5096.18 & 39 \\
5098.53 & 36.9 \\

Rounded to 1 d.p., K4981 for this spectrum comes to 43.5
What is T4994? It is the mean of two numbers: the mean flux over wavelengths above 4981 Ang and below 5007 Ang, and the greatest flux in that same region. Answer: 37.4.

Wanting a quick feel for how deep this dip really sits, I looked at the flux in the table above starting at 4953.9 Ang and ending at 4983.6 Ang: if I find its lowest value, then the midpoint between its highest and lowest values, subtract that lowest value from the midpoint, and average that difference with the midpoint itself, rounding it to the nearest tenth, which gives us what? 20.1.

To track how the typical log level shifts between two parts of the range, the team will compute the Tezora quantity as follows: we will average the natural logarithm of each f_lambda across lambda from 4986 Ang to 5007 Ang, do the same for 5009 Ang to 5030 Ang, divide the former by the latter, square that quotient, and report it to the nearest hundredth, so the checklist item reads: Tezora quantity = 1.01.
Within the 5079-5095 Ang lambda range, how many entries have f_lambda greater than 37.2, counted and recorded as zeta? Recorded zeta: 5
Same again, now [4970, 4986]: 4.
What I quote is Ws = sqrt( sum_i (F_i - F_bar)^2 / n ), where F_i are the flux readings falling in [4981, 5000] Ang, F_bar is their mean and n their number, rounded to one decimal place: 1.3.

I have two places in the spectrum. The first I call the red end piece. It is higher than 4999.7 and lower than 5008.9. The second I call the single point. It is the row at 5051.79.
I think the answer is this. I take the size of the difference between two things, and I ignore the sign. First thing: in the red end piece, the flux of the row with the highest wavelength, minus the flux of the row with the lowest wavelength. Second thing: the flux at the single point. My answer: 37.3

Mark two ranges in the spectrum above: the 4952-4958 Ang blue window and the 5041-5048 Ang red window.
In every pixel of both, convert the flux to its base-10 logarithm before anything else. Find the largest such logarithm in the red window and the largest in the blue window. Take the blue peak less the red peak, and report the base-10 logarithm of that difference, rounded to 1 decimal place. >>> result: -1.9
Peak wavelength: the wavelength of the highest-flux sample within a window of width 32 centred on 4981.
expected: 4971.01 Ang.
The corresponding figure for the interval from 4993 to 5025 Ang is 4996.26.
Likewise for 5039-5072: 5061.10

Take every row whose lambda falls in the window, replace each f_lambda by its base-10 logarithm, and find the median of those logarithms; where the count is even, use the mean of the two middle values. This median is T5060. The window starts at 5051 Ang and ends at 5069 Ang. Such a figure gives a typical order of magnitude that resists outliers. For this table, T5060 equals 1.59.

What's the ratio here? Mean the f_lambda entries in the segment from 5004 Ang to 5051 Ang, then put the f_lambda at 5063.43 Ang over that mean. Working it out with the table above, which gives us 1.09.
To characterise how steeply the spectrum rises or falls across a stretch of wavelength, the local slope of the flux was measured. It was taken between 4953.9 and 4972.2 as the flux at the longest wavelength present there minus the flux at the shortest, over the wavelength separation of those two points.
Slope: 0.11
